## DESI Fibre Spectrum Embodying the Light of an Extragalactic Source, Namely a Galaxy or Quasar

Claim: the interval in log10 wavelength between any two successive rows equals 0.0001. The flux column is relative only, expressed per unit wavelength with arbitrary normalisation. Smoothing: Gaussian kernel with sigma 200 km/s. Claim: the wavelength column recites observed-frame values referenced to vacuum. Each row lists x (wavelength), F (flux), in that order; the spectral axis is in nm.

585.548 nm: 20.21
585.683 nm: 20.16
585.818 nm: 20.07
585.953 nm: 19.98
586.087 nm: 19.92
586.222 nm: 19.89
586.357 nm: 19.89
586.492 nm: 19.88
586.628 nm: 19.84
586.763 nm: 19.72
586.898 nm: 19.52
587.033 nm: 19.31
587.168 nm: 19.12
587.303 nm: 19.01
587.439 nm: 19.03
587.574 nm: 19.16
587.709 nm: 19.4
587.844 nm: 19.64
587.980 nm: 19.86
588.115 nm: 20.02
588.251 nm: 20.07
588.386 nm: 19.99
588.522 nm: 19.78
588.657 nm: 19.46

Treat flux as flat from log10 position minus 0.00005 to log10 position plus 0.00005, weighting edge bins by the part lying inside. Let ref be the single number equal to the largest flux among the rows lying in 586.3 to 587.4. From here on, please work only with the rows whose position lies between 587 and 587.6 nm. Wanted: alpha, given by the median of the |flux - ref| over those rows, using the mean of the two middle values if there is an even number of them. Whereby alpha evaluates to 0.8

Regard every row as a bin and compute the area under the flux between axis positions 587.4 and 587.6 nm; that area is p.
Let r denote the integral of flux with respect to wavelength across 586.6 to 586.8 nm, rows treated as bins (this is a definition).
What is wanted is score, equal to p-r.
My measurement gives -0.1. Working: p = 3.8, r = 4.0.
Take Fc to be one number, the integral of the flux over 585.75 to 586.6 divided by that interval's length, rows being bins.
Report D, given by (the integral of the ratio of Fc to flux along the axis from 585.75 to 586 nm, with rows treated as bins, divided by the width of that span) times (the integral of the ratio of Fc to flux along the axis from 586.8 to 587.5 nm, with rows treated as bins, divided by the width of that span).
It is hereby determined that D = 1.03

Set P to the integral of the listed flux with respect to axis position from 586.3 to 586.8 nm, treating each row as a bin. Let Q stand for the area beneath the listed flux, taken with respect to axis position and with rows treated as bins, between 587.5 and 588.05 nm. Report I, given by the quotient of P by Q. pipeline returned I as 0.92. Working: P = 9.9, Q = 10.7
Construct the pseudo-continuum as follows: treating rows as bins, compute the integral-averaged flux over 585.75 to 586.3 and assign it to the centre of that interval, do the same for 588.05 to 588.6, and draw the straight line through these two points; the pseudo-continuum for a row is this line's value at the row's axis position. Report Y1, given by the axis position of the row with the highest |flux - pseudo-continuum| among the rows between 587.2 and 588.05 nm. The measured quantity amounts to 587.303 nm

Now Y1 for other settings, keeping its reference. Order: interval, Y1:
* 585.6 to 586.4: 585.683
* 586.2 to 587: 586.898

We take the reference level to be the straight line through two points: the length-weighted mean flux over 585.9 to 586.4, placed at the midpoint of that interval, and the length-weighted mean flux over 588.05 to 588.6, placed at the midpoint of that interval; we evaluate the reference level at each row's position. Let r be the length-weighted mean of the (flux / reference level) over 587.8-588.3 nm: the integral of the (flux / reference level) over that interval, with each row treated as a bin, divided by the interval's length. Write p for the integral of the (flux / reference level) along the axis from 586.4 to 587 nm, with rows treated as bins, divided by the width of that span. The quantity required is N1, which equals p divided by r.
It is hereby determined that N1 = 0.99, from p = 0.99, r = 1.00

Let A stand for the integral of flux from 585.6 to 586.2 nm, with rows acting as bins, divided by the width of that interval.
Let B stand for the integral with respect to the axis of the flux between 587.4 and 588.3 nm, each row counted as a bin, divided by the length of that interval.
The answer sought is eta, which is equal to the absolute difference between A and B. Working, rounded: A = 20.0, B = 19.6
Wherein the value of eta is 0.44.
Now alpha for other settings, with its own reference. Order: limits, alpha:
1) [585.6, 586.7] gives 0.0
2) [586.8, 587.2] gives 0.6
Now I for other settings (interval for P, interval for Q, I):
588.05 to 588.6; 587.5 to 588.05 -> 1.02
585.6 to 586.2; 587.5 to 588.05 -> 1.12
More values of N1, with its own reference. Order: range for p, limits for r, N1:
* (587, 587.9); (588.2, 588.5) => 0.96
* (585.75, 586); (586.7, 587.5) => 1.04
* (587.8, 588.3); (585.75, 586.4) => 1.00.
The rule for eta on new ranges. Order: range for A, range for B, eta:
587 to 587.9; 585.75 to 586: 0.77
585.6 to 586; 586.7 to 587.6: 0.79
